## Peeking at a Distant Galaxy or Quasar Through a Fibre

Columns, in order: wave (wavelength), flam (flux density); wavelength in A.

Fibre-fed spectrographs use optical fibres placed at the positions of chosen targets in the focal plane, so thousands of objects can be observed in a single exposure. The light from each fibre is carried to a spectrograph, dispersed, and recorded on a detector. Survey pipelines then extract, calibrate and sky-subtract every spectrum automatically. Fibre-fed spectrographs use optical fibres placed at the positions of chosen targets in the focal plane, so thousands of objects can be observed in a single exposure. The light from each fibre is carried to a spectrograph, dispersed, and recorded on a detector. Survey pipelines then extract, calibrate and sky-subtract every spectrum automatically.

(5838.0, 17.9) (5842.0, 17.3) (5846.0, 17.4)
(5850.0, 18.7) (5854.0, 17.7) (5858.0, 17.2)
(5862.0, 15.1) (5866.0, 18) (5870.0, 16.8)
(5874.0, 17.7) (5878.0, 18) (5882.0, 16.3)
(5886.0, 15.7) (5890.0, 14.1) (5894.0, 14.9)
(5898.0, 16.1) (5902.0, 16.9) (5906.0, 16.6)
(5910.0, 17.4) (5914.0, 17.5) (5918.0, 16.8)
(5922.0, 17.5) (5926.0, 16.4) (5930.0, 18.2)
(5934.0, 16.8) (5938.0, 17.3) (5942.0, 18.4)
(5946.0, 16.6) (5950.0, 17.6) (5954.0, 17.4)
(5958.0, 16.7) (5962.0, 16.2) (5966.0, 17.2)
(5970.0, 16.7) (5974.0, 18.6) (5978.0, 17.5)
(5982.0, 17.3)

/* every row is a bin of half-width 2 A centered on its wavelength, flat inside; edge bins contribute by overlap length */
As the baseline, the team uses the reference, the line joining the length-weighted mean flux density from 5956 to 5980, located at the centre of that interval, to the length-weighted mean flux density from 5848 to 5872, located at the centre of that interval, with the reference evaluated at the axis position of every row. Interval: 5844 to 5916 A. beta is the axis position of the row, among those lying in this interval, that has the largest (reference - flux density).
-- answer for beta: 5890.0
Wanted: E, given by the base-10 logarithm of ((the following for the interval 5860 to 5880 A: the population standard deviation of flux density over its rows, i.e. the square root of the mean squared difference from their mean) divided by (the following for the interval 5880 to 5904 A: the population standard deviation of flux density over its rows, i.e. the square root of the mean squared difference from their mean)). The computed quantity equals 0.08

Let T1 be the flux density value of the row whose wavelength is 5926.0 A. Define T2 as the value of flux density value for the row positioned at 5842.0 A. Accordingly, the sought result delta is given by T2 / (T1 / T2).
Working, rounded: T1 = 16.4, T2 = 17.3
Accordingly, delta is 18.2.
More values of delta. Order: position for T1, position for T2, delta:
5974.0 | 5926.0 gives 14.5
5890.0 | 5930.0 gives 23.5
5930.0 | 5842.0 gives 16.4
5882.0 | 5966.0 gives 18.1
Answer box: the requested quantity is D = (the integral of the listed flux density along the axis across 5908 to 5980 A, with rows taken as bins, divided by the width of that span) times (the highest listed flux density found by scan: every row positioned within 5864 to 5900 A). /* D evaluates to 310.8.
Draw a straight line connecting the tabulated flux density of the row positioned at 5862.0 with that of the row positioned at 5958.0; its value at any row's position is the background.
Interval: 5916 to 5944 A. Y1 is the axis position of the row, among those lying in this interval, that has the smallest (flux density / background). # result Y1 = 5926.0 A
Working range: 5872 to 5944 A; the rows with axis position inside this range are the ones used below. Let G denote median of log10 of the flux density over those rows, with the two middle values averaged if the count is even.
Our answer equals 1.23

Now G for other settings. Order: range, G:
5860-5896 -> 1.21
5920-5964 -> 1.24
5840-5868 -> 1.24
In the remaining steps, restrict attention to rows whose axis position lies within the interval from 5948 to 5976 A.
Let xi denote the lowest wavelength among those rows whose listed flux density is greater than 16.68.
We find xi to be 5950.0 A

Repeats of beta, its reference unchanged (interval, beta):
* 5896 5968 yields 5898.0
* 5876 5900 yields 5890.0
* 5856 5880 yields 5862.0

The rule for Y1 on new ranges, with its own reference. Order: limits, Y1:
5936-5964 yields 5962.0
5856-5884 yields 5862.0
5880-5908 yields 5890.0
